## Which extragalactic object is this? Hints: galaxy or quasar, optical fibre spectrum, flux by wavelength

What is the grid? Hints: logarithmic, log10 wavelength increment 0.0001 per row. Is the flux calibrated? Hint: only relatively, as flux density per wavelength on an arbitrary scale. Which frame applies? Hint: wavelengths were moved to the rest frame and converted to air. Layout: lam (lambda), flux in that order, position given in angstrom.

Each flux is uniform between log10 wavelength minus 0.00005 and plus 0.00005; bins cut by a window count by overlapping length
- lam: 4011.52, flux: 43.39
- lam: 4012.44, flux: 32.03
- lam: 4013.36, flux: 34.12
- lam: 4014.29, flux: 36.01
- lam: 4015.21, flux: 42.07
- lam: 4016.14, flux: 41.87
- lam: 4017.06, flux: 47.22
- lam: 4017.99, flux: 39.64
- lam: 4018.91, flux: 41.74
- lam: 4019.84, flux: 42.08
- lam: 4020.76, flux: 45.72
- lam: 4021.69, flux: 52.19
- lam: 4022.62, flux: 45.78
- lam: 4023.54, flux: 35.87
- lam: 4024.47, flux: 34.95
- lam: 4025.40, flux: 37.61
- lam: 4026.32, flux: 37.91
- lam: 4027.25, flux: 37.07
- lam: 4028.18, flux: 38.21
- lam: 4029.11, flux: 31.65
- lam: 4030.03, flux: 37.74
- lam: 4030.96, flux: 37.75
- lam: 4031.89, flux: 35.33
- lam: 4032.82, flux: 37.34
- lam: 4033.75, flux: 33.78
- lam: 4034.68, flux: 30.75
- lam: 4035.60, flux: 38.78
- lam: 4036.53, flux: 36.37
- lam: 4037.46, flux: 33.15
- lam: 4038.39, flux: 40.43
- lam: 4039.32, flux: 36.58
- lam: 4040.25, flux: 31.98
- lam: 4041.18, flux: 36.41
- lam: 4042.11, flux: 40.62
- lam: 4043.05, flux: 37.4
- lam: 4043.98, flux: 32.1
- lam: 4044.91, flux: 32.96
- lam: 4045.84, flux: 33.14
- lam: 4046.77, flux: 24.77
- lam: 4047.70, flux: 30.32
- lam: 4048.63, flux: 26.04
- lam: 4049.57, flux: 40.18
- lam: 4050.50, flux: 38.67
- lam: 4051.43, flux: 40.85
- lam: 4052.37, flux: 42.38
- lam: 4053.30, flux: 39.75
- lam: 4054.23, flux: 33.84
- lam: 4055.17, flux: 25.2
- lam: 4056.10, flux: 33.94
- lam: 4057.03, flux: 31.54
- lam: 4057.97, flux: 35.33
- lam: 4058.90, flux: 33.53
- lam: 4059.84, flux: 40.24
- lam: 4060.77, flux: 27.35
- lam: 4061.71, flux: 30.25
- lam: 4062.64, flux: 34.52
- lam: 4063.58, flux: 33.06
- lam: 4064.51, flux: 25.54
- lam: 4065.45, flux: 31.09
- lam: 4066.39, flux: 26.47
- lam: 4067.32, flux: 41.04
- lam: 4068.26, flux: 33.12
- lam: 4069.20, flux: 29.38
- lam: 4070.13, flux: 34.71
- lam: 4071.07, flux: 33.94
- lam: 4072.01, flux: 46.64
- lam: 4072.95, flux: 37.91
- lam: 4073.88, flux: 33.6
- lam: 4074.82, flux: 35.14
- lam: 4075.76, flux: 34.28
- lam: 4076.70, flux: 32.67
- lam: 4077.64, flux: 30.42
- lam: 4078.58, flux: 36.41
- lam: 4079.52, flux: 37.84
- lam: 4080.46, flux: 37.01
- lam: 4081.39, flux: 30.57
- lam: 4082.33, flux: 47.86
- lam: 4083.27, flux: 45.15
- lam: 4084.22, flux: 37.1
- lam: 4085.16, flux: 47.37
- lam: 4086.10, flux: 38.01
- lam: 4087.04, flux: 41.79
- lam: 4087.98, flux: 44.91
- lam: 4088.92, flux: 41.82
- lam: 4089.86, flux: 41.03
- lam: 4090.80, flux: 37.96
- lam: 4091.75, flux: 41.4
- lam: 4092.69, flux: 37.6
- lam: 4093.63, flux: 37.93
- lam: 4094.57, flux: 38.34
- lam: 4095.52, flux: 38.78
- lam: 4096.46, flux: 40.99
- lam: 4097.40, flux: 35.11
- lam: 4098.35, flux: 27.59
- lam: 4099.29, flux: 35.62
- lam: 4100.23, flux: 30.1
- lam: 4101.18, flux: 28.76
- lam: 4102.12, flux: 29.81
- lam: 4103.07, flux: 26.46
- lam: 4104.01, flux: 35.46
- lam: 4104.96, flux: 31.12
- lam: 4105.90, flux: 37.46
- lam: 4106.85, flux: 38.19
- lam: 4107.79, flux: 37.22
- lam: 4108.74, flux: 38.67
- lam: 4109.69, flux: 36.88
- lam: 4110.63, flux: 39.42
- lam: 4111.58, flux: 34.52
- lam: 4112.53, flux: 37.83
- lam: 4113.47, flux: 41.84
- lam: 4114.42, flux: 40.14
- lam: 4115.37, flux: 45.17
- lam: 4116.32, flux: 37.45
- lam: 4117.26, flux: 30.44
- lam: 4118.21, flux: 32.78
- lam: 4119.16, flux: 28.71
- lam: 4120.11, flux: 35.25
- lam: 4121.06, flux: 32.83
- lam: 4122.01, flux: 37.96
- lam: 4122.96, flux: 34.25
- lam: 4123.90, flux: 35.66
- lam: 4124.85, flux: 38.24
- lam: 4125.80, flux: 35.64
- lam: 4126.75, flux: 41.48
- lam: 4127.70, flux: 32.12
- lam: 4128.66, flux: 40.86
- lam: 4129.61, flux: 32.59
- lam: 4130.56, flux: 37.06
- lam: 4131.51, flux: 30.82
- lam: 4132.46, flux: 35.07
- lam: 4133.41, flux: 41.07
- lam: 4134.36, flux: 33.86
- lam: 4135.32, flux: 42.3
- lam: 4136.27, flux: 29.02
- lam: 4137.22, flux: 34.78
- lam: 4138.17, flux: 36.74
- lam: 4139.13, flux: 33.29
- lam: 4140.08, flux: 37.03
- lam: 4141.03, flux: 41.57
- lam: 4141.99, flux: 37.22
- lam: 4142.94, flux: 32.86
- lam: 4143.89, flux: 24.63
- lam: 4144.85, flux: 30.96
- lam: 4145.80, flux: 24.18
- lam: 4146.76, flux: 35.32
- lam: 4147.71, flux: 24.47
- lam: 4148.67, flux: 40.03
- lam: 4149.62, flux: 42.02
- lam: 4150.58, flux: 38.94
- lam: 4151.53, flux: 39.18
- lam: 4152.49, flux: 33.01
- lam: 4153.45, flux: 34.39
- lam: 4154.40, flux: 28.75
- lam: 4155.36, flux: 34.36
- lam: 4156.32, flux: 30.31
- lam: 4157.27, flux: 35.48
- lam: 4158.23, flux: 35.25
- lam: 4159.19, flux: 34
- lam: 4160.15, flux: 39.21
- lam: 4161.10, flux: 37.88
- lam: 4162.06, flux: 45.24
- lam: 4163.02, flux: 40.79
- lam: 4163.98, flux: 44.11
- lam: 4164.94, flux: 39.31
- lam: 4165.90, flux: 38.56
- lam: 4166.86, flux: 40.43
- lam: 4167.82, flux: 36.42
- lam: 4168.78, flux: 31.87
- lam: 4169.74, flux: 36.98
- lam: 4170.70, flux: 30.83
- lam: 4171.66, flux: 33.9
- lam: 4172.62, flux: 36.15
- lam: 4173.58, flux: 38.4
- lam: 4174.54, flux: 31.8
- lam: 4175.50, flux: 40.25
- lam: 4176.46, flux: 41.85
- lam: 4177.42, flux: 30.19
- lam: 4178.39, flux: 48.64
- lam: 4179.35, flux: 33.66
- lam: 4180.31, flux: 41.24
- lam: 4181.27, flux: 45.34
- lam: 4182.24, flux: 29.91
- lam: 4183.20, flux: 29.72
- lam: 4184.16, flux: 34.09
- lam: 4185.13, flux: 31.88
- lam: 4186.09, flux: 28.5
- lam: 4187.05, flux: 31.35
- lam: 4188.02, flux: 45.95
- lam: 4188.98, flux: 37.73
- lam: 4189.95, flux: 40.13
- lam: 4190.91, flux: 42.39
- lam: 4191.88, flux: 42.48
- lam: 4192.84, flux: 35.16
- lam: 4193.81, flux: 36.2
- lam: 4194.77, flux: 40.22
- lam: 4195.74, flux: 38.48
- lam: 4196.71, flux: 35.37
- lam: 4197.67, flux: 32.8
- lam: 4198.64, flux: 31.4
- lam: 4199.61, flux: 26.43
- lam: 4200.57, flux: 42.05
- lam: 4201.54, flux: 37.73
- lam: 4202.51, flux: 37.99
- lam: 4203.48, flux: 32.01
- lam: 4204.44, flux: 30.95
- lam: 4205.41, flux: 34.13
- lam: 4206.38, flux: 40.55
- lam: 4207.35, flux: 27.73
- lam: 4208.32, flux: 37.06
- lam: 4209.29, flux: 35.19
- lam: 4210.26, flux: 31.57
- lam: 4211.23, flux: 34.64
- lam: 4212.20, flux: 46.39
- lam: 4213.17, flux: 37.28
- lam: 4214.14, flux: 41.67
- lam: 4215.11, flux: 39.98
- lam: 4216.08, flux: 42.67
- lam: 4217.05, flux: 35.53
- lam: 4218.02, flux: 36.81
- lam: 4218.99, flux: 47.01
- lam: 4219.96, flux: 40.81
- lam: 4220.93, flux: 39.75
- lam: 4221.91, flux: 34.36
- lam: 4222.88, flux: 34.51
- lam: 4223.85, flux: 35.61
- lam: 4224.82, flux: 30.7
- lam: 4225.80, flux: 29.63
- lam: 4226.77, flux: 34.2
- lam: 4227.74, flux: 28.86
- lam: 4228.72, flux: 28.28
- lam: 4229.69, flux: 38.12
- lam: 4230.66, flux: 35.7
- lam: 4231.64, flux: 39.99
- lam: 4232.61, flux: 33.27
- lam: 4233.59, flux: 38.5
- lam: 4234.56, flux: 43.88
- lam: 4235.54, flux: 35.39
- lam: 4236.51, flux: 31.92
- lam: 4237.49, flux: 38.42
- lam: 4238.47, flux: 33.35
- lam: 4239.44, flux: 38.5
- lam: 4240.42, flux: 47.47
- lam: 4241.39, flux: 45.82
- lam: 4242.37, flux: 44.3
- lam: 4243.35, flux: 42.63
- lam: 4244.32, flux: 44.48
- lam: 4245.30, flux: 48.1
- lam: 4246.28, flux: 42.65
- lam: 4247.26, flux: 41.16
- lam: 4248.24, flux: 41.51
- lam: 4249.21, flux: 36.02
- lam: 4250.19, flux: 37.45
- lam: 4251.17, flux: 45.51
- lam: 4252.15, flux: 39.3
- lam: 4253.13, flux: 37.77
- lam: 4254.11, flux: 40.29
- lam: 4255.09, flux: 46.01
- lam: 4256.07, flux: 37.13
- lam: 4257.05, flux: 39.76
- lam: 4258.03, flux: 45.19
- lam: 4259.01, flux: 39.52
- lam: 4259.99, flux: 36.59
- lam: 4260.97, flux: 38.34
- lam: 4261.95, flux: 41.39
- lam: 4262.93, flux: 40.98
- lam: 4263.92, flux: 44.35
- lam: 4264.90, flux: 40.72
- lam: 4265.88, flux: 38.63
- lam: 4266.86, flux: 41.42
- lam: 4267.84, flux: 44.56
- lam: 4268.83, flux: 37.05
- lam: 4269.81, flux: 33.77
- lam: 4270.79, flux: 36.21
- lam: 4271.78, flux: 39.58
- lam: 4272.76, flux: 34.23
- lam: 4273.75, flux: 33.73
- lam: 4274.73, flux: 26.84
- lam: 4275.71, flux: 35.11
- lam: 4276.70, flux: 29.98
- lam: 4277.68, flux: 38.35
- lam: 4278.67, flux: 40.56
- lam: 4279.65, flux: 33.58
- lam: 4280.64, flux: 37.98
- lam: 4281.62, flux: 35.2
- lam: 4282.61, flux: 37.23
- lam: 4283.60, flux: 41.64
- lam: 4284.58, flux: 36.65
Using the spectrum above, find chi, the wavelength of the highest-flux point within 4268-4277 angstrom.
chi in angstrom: 4271.78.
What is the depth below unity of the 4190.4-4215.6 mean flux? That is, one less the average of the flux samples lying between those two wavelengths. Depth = -35.46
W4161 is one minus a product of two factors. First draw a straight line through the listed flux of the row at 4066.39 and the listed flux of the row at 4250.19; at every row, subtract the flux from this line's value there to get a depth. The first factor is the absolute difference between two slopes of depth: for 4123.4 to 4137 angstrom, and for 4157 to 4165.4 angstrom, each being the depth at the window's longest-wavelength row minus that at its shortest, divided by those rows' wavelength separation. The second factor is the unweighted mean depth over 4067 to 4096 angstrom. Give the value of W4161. 12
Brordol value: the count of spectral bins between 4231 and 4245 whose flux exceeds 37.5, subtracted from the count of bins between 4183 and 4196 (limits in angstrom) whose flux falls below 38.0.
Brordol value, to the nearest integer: -2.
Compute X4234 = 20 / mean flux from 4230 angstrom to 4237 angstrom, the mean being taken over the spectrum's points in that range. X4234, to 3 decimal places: 0.541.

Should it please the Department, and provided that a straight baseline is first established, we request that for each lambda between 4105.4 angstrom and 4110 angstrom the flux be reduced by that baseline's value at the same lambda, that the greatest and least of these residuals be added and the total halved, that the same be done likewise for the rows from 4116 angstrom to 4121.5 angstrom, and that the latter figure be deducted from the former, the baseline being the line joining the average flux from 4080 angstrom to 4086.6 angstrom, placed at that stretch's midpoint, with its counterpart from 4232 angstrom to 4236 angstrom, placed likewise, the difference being 4.5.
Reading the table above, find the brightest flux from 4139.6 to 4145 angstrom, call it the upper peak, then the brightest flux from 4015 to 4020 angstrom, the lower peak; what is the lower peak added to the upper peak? 88.8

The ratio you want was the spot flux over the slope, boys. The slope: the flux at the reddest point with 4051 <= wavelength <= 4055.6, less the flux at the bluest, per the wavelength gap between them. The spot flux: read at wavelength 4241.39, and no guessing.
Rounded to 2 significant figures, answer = -11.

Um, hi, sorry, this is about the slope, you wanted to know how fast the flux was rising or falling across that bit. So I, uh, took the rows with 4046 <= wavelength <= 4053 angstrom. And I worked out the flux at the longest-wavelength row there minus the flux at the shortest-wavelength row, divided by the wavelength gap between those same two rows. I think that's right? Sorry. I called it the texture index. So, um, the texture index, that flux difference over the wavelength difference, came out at 3.1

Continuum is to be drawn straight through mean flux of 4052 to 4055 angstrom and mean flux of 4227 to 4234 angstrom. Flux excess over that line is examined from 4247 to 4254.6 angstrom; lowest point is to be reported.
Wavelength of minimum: 4249.21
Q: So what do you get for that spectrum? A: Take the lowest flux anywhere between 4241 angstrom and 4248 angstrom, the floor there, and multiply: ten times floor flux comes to 412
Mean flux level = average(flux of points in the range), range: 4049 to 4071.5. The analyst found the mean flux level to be 34.0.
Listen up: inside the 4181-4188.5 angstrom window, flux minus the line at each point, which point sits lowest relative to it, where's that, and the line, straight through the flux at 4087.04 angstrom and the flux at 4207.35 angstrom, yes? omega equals 4186.09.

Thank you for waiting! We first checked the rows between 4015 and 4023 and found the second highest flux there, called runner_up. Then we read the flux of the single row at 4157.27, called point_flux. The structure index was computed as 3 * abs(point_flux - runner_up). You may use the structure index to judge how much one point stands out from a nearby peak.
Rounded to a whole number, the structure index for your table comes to 35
